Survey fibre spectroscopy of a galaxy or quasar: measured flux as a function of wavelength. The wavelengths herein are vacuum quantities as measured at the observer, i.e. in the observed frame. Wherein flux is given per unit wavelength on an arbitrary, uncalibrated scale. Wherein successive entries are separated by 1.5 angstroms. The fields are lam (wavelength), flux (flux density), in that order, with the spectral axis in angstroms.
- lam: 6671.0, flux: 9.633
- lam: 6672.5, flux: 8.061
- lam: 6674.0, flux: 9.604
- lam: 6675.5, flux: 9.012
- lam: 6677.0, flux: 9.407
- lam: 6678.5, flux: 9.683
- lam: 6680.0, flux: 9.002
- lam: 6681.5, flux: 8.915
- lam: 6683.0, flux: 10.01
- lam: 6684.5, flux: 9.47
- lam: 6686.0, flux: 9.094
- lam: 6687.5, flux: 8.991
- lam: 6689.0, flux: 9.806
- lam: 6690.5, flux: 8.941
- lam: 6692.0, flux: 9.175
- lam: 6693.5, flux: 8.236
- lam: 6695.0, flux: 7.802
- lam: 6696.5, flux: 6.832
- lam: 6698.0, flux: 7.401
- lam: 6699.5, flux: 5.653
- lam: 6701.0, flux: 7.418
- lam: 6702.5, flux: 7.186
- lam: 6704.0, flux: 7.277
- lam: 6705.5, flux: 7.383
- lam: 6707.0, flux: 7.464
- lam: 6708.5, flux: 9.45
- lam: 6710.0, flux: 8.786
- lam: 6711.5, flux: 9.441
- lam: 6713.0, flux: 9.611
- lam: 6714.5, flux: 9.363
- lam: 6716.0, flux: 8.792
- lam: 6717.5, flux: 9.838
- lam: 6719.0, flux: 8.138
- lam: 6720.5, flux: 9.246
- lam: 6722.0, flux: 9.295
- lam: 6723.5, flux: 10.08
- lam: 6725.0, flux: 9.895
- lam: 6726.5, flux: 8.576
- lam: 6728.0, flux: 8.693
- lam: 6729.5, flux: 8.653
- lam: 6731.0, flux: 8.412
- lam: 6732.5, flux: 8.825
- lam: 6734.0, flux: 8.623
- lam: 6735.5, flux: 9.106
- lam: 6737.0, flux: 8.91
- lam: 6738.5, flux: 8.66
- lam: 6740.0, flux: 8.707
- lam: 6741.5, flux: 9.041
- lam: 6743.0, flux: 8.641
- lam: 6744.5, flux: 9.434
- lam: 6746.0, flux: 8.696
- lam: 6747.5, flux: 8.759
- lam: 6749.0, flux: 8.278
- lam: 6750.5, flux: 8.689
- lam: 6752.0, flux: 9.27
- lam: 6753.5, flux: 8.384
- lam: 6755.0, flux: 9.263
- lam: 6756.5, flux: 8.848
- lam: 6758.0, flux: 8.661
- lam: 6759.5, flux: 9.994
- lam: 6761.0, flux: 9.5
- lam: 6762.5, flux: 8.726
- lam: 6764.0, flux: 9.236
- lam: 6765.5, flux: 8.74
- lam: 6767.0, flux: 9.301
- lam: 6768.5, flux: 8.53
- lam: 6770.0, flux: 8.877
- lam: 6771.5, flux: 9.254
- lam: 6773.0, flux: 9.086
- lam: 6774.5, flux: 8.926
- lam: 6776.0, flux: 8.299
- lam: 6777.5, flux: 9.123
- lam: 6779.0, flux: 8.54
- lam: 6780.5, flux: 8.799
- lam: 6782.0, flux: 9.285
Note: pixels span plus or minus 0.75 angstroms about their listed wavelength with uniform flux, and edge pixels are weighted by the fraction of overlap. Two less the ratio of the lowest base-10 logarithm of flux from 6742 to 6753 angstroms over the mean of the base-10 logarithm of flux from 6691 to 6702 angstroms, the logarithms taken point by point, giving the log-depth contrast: 0.95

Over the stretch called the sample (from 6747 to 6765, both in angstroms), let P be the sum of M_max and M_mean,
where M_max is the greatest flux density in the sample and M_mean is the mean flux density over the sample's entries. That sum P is 19.0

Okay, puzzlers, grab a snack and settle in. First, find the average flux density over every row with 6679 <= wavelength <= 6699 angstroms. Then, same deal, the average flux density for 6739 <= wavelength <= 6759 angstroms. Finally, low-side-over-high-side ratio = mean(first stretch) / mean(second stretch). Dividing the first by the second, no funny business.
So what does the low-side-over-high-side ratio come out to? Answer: 0.99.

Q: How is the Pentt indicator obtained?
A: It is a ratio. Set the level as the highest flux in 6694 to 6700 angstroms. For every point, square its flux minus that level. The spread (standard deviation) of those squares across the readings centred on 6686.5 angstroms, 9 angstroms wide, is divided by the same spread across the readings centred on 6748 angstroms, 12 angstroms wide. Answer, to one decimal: 1.7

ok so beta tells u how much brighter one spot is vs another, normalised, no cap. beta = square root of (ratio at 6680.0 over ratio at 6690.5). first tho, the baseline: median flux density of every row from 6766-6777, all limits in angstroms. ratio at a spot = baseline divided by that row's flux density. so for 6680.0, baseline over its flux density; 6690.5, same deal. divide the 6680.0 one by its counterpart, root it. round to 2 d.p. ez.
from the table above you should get 1.00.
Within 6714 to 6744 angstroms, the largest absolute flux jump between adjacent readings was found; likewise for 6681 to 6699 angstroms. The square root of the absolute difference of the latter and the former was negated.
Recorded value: -0.78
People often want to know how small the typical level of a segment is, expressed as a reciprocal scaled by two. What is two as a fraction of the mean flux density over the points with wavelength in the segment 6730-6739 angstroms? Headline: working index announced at 0.2284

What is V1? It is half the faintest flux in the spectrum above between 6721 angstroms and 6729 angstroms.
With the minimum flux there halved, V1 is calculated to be 4.29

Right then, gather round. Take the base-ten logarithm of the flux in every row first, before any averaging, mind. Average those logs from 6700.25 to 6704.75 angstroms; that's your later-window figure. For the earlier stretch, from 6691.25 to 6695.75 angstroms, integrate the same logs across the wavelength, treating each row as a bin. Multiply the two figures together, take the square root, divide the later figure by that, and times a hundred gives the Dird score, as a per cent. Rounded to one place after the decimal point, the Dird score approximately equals 45.6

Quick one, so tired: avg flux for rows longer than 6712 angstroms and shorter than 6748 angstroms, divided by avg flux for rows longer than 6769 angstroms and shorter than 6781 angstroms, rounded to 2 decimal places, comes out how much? 1.02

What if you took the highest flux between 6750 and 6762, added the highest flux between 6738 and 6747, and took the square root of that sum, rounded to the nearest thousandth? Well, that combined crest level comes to 4.408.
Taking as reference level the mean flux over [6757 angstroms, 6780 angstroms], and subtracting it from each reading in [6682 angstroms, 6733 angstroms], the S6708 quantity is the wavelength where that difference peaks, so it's 6723.5 angstroms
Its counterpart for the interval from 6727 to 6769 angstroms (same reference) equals 6759.5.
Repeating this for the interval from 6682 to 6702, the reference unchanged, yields 6683.0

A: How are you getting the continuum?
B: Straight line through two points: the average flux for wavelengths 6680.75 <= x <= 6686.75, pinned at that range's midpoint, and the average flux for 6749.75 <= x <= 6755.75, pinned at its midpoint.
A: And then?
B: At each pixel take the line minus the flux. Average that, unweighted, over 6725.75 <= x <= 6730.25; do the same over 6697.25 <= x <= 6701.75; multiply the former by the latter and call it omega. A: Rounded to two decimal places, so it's 1.05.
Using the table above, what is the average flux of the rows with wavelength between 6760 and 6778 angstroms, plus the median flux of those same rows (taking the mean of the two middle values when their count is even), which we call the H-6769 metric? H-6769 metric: 18.0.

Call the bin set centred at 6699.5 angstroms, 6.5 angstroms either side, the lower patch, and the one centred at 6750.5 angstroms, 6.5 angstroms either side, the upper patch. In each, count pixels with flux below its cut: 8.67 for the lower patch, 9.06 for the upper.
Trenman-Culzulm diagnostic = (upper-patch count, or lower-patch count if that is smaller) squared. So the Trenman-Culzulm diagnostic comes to 36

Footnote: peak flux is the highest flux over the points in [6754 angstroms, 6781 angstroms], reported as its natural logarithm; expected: 2.30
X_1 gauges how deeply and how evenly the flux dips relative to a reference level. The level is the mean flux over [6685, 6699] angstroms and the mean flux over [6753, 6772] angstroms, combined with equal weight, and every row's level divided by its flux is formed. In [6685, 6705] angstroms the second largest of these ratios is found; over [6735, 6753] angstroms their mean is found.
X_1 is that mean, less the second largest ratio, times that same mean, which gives -0.29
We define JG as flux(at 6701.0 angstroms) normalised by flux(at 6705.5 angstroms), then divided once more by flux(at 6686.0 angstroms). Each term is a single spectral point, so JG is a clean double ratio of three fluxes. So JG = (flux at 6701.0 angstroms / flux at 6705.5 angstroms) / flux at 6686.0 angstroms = 0.110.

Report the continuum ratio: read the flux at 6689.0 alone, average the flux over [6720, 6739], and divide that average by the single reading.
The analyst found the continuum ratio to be 0.92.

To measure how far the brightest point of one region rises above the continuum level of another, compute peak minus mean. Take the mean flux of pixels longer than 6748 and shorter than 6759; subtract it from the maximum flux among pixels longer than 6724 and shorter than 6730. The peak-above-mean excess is 1.1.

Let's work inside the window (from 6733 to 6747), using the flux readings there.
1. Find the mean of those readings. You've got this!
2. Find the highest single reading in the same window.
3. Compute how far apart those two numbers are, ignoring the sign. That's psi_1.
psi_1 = 0.57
